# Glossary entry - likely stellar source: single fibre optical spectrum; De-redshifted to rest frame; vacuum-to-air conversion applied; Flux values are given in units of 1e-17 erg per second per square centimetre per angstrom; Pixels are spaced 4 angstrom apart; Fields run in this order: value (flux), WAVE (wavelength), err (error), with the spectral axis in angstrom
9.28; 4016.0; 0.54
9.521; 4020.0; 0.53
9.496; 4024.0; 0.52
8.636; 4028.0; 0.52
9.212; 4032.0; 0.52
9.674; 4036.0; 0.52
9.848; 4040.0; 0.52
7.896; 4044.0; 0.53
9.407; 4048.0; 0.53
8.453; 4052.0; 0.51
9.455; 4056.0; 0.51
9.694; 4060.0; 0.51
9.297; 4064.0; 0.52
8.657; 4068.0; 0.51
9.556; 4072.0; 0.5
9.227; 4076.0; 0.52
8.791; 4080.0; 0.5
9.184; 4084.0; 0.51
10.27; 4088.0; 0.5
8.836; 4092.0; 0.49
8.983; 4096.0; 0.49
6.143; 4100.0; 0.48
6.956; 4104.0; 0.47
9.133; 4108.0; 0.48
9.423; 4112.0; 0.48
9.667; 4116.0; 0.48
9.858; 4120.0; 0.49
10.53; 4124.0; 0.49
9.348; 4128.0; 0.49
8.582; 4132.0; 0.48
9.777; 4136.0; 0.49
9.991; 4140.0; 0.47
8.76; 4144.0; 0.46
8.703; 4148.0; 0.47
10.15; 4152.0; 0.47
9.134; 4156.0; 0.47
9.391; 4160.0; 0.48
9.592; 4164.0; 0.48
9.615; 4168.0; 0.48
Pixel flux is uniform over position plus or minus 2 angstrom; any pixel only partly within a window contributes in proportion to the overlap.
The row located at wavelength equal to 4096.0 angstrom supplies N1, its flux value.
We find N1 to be 8.983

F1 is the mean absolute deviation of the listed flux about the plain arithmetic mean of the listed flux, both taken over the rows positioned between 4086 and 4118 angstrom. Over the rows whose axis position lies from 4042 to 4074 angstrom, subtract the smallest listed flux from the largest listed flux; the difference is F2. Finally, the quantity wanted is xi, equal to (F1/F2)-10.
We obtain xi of -9.4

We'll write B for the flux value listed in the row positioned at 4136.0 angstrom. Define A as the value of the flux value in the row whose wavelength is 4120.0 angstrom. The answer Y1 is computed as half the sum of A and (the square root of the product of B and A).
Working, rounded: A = 9.858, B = 9.777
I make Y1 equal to 9.8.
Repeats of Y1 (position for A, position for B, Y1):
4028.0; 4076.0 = 8.8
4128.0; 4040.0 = 9.5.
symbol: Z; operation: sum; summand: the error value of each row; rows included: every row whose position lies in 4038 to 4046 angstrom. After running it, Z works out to 1.05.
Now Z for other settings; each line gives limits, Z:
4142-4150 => 0.93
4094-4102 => 0.97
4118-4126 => 0.98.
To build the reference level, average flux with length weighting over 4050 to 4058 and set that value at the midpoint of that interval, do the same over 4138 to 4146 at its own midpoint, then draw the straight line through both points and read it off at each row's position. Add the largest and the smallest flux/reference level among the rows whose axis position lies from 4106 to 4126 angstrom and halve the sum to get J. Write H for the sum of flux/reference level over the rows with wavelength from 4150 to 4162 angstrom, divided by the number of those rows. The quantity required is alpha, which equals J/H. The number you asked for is 1.05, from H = 1.01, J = 1.06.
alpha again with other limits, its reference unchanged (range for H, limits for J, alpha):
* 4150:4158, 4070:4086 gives 0.99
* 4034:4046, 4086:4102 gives 0.87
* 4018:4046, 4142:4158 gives 0.96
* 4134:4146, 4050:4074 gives 1.00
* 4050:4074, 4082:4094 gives 1.02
